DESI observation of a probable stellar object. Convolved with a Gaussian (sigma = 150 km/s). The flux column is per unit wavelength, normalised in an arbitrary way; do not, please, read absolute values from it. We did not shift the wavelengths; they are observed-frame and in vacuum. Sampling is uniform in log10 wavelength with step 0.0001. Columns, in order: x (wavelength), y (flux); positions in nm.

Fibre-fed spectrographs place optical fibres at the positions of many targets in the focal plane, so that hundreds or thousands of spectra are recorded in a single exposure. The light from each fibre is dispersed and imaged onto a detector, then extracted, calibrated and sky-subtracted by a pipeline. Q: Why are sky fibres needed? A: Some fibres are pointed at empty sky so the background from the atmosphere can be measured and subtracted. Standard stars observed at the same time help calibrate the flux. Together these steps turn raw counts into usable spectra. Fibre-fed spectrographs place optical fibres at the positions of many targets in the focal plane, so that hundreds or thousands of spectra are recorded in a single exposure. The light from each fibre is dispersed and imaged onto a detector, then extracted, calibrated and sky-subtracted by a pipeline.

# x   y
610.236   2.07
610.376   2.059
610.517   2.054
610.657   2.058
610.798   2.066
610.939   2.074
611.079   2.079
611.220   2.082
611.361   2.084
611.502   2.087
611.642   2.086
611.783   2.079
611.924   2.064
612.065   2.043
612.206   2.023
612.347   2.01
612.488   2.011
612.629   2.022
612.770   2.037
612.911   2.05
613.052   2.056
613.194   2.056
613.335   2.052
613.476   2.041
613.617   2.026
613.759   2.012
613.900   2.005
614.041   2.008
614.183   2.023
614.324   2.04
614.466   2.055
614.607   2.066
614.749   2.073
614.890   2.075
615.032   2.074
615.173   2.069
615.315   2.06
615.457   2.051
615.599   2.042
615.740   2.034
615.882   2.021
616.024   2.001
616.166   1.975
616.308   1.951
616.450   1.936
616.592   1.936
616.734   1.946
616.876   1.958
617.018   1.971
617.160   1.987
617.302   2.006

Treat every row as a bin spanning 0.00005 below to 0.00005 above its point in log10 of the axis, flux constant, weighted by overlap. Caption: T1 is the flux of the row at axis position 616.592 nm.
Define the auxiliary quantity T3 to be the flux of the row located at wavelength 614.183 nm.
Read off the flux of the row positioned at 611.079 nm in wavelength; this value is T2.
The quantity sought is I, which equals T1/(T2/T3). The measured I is 1.88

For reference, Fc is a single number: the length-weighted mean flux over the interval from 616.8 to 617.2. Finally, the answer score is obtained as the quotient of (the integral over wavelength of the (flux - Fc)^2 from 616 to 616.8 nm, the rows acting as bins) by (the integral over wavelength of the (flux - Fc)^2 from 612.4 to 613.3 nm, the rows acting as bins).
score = 0.1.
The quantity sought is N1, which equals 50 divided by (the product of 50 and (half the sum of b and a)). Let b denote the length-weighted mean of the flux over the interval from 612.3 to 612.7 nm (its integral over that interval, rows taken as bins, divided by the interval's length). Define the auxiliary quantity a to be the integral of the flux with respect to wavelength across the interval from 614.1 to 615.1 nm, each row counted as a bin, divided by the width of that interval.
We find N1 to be 0.4912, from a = 2.06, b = 2.02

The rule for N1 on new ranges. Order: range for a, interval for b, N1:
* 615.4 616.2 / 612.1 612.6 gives 0.4951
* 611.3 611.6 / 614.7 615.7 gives 0.4815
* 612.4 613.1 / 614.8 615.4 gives 0.4872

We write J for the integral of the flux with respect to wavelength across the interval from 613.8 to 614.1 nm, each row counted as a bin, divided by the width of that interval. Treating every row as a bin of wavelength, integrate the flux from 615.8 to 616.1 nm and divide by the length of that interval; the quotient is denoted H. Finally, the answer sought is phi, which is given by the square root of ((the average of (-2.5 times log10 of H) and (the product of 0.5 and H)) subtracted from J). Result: 1.37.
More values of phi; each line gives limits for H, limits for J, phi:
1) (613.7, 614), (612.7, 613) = 1.39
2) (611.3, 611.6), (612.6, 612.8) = 1.38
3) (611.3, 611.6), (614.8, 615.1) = 1.40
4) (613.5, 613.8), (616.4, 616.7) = 1.35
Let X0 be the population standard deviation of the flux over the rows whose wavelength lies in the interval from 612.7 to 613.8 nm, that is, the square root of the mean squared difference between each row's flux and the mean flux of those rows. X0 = 0.015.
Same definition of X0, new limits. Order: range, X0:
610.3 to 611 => 0.007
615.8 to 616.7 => 0.032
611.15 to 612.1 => 0.015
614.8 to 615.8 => 0.015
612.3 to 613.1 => 0.018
